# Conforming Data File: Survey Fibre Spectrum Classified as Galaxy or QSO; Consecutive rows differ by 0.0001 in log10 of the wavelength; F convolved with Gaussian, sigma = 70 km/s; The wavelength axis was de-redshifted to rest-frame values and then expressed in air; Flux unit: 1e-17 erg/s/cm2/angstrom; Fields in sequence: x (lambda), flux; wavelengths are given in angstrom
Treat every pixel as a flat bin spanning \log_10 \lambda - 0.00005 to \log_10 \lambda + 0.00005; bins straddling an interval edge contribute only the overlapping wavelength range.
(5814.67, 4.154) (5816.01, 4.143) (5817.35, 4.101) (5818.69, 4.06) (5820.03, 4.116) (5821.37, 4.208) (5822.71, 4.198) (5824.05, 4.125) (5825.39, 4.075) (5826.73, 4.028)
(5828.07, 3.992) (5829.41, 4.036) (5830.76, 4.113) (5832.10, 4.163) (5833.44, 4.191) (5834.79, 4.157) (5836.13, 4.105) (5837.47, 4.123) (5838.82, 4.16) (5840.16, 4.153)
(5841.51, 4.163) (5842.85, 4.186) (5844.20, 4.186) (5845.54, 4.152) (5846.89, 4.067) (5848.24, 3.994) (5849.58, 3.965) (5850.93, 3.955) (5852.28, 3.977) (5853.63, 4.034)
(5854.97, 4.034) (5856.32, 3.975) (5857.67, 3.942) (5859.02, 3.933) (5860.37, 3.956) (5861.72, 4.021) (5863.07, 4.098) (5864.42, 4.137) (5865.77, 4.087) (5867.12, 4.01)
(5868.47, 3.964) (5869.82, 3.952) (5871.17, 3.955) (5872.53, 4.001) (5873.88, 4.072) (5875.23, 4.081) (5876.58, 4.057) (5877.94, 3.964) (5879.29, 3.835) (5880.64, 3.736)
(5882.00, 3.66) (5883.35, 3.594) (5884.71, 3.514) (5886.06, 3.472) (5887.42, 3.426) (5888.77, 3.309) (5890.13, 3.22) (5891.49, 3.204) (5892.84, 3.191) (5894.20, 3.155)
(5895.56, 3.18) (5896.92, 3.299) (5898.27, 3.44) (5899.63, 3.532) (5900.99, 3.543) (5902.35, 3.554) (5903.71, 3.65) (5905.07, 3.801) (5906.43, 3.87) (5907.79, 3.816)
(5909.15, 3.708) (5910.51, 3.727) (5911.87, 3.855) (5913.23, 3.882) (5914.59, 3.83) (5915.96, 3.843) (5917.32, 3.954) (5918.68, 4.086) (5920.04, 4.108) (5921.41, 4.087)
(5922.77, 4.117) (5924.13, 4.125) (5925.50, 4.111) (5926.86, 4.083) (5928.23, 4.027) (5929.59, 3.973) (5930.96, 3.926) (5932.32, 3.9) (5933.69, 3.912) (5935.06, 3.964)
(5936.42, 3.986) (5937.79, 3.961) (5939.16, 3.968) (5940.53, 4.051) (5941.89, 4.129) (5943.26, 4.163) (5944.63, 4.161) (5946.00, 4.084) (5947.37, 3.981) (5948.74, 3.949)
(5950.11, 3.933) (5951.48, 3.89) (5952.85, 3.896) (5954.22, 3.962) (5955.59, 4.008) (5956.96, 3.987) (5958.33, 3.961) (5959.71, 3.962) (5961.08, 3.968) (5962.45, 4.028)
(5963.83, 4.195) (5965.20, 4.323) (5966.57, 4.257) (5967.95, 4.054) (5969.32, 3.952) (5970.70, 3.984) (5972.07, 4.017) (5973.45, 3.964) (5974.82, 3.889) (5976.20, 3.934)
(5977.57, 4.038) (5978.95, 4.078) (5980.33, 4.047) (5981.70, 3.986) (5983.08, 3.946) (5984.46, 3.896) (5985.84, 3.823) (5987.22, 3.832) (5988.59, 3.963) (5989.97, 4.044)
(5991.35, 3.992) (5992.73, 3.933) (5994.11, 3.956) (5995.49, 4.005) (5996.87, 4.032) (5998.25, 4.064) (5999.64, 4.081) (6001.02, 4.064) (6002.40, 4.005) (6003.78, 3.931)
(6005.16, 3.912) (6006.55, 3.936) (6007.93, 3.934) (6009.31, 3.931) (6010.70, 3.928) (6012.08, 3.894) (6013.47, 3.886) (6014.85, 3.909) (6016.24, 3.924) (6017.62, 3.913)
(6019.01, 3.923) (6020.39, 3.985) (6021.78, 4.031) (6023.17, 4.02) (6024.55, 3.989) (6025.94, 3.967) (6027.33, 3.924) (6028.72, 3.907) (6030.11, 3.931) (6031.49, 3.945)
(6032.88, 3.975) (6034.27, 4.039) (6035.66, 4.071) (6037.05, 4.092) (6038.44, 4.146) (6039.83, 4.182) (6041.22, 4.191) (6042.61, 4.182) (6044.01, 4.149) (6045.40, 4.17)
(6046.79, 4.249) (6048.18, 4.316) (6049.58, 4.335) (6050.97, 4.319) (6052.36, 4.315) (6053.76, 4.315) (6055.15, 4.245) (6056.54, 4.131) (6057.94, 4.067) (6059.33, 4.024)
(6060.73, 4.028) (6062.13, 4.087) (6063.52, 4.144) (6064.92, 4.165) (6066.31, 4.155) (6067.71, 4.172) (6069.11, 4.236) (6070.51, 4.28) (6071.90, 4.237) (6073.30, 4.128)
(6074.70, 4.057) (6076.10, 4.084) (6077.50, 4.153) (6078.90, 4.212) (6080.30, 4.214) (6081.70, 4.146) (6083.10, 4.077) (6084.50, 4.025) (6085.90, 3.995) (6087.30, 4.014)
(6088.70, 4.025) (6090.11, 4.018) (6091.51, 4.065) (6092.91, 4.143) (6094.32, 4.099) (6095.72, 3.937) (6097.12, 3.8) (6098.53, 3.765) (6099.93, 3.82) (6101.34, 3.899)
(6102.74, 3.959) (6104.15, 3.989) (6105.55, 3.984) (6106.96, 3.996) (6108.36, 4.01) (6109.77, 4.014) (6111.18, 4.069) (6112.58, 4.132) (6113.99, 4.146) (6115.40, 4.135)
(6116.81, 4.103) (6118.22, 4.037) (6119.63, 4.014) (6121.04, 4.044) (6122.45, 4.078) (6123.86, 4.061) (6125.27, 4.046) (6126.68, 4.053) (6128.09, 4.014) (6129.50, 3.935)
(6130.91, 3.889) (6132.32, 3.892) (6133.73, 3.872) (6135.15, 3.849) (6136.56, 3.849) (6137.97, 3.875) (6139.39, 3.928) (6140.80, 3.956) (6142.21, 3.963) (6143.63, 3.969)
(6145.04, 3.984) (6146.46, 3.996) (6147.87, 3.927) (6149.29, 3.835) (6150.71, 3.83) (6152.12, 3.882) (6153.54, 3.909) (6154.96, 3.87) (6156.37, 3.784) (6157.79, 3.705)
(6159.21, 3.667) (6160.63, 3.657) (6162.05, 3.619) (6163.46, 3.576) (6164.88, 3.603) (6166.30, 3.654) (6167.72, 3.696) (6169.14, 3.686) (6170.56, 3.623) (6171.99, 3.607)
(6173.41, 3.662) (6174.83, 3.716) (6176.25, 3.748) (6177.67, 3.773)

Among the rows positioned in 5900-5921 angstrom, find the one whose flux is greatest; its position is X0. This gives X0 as 5920.04 angstrom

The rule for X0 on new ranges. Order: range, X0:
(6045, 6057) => 6049.58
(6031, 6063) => 6049.58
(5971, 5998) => 5978.95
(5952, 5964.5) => 5963.83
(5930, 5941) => 5940.53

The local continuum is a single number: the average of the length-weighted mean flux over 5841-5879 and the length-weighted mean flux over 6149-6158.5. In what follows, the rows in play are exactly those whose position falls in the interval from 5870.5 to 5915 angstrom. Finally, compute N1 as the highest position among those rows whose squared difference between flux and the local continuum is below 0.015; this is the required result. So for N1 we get 5914.59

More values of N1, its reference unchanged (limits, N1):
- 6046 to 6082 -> 6060.73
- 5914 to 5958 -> 5956.96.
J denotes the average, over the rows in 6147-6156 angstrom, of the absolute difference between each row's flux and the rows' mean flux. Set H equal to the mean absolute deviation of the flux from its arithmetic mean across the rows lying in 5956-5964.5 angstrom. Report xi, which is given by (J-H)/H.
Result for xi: -0.5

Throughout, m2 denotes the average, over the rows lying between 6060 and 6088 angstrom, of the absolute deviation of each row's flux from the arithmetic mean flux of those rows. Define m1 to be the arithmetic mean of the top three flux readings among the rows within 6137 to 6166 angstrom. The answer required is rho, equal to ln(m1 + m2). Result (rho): 1.40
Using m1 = 3.98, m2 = 0.07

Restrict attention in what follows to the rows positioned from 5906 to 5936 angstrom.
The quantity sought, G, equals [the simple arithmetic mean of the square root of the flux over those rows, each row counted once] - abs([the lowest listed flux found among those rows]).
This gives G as -1.72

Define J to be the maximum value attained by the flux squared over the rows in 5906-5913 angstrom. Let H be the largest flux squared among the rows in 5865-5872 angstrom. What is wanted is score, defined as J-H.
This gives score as -1.7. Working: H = 16.7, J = 15.0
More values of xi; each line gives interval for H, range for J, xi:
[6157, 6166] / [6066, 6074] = 0.3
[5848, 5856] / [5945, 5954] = 0.9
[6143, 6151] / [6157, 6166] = -0.4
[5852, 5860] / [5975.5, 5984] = 0.4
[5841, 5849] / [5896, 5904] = 0.4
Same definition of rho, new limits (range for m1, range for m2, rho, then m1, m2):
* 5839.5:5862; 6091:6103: 1.46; 4.18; 0.11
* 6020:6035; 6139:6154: 1.40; 4.03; 0.04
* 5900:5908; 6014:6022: 1.35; 3.83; 0.04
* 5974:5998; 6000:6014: 1.41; 4.06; 0.04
